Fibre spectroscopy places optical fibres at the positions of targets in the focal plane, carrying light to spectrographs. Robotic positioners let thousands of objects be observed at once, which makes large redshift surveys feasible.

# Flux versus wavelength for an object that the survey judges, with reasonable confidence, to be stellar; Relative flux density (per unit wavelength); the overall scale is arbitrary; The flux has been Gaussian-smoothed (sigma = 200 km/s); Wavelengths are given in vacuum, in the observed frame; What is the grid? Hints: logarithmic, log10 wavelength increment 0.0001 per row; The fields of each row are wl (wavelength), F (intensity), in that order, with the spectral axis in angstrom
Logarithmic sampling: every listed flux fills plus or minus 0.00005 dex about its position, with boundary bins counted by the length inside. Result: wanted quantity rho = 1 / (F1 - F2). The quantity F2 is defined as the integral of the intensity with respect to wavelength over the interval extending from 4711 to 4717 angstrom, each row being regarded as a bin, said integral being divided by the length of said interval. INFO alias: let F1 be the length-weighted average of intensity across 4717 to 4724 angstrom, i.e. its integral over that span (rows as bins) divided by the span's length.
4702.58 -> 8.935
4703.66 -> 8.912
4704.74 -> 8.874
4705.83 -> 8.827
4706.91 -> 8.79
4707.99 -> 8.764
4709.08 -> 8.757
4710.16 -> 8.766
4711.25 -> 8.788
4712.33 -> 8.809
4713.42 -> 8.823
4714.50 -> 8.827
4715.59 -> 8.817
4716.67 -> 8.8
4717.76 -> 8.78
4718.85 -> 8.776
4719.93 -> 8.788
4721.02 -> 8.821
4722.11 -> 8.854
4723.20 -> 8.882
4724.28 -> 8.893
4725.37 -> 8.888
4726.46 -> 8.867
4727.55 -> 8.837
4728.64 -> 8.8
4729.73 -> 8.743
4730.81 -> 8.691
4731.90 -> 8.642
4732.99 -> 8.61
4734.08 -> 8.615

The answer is -188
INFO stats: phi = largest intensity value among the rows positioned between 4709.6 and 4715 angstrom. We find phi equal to 8.827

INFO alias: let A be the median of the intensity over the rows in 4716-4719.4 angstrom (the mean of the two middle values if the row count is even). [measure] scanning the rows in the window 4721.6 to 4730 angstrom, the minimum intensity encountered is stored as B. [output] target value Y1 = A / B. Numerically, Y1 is 1.004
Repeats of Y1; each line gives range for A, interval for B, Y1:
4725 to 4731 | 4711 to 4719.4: 1.005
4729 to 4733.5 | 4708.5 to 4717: 0.990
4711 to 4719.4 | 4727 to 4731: 1.013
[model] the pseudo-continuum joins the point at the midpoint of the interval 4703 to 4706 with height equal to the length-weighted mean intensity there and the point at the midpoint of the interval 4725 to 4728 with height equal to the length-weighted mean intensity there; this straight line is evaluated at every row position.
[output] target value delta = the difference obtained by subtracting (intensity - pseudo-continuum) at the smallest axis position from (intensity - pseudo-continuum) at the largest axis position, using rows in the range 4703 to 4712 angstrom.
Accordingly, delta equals -0.12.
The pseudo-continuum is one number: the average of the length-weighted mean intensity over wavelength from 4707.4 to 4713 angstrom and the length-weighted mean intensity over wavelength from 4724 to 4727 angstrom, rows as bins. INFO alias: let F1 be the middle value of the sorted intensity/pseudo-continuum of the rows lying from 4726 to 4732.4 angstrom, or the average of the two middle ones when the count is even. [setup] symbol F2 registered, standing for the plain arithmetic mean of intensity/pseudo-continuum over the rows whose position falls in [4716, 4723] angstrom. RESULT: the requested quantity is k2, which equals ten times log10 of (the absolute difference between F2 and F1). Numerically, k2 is -24.4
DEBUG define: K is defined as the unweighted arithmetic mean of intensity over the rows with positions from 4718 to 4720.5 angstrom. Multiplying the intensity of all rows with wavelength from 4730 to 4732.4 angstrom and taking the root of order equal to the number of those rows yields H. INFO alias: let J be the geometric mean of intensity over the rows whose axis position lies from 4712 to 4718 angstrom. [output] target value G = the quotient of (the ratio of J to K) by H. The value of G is 0.116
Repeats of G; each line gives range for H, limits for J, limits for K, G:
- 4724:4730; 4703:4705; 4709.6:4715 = 0.114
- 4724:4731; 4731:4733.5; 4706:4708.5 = 0.111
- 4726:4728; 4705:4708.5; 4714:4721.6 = 0.113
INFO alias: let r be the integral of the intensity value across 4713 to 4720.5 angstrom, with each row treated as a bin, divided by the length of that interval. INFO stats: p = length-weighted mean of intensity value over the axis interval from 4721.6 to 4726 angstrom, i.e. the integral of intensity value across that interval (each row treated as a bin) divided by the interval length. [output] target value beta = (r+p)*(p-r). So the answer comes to 1.4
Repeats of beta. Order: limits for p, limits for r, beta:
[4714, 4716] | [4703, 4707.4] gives -1.0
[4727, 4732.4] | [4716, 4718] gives -0.9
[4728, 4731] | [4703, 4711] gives -0.7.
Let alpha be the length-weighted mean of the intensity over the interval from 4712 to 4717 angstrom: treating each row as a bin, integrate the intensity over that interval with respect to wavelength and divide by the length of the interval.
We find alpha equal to 8.82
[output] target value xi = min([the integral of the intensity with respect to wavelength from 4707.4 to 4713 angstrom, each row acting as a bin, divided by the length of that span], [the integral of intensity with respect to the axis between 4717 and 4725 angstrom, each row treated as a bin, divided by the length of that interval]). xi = 8.774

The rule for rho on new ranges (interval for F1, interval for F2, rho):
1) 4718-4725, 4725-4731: 47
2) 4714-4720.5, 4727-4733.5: 15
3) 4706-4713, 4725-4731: -33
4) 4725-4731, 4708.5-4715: 49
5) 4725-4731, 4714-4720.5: 54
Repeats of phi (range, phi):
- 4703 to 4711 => 8.912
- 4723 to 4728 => 8.893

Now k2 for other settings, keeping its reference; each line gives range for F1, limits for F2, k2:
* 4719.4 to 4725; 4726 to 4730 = -23.2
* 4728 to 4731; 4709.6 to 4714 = -22.2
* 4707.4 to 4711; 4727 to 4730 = -24.8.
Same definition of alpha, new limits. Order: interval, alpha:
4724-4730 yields 8.83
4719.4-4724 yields 8.84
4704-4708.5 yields 8.83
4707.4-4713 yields 8.77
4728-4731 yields 8.77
